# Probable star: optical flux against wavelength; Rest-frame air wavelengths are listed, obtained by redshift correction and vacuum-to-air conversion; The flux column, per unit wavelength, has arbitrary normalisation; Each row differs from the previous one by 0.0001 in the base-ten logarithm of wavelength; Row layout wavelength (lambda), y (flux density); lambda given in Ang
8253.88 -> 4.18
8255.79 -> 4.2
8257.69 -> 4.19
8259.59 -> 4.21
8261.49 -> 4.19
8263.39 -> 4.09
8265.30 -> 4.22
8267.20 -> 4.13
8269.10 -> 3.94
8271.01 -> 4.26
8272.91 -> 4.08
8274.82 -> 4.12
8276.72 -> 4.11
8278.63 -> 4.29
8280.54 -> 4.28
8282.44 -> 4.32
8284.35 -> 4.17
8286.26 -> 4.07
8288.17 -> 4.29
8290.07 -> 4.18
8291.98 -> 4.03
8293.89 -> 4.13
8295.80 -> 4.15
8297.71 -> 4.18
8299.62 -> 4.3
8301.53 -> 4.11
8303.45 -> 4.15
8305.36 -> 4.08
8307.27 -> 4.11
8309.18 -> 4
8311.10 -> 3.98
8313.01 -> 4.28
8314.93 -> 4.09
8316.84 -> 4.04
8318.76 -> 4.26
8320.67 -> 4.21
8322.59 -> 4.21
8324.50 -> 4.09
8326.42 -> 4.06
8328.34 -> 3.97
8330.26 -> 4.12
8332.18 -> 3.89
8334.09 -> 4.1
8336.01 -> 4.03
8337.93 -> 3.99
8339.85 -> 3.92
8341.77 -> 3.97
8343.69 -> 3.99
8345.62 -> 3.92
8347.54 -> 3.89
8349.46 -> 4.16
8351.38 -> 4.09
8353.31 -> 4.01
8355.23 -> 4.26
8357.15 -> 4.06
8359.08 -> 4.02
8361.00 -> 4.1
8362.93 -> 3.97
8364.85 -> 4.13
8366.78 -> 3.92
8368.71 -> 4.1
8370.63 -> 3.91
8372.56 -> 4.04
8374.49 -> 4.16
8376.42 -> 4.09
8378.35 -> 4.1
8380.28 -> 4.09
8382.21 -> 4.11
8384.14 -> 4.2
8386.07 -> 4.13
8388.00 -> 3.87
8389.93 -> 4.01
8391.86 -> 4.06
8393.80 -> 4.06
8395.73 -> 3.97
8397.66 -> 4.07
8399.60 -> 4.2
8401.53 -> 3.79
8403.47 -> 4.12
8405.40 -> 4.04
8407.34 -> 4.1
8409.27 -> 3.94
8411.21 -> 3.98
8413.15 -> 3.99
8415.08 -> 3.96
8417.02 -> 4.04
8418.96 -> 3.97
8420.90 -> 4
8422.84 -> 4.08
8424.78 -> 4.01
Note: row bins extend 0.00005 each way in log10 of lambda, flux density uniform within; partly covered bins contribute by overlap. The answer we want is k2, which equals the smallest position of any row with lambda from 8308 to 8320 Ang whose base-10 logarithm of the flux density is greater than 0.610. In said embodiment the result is 8313.01 Ang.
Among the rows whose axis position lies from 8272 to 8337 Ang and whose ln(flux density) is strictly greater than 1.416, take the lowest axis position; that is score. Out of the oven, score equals 8278.63 Ang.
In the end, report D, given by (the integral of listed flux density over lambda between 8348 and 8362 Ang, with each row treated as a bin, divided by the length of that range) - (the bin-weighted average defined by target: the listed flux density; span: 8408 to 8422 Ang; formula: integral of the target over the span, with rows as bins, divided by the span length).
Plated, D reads 0.11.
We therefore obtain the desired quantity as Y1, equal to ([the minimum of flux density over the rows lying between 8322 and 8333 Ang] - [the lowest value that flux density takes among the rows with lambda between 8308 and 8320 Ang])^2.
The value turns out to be 0.008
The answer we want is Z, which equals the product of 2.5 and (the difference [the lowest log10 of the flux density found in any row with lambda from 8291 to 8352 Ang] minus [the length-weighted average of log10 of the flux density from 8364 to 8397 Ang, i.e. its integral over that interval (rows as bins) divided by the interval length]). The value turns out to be -0.045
